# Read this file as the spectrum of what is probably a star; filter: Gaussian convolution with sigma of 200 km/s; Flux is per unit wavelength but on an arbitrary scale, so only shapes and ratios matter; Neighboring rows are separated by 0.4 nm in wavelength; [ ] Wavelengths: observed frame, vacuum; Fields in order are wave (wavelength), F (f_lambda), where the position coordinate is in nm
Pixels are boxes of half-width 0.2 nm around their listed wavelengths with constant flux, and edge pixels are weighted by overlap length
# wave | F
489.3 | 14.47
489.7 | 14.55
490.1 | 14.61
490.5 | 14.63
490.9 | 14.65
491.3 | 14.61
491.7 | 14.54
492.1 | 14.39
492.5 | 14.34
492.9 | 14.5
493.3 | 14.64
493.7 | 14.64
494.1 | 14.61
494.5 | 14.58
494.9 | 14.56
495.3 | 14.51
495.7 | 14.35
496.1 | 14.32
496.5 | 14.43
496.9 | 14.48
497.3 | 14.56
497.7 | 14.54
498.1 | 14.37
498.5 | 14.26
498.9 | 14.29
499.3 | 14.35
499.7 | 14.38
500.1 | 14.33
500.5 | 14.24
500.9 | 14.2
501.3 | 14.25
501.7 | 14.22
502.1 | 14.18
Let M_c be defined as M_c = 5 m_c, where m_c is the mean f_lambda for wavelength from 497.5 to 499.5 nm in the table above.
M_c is 71.8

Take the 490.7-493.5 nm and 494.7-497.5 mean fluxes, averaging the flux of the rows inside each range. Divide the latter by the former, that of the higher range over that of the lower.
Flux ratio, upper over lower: 0.995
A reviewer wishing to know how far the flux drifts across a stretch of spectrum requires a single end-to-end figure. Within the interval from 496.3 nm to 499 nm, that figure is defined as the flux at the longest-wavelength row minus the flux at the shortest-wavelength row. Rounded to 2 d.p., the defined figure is -0.14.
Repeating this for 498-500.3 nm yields -0.04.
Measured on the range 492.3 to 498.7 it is -0.08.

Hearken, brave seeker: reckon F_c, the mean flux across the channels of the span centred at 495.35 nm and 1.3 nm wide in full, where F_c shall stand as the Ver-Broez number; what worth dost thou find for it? 14.5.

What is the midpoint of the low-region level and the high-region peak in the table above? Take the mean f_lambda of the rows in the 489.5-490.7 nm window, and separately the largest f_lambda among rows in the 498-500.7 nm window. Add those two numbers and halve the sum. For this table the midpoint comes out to 14.5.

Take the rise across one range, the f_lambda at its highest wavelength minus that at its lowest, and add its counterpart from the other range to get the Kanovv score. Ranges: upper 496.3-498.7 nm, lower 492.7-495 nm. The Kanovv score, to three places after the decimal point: -0.110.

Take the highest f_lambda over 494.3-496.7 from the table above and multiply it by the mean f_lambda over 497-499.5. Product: 210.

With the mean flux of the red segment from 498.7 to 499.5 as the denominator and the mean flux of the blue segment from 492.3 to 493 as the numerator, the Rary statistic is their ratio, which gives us 1.01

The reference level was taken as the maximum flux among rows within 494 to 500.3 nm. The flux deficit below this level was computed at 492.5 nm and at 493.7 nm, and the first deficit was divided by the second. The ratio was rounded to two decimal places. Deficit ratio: -9.00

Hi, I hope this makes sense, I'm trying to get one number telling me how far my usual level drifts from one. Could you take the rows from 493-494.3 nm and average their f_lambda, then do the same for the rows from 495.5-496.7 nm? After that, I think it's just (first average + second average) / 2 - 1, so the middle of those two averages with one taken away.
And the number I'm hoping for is 13.5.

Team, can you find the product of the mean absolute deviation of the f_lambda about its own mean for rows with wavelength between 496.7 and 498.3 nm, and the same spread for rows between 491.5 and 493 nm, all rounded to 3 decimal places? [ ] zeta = 0.005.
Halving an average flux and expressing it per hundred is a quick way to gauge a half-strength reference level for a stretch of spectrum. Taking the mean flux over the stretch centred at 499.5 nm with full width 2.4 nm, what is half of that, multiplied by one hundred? 715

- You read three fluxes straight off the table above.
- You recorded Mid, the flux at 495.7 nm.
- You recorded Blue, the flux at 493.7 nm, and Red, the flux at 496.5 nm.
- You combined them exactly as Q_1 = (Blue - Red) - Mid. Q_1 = -14.1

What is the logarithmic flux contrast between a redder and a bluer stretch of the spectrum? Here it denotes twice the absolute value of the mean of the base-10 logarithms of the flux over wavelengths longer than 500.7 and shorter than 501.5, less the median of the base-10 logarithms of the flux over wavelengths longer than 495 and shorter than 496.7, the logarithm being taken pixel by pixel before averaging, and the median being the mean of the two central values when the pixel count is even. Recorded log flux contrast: 0.0100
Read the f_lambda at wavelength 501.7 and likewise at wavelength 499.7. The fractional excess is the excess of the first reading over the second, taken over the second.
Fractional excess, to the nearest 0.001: -0.011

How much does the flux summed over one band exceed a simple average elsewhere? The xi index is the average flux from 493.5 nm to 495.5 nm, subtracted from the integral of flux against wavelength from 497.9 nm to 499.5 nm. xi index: 8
